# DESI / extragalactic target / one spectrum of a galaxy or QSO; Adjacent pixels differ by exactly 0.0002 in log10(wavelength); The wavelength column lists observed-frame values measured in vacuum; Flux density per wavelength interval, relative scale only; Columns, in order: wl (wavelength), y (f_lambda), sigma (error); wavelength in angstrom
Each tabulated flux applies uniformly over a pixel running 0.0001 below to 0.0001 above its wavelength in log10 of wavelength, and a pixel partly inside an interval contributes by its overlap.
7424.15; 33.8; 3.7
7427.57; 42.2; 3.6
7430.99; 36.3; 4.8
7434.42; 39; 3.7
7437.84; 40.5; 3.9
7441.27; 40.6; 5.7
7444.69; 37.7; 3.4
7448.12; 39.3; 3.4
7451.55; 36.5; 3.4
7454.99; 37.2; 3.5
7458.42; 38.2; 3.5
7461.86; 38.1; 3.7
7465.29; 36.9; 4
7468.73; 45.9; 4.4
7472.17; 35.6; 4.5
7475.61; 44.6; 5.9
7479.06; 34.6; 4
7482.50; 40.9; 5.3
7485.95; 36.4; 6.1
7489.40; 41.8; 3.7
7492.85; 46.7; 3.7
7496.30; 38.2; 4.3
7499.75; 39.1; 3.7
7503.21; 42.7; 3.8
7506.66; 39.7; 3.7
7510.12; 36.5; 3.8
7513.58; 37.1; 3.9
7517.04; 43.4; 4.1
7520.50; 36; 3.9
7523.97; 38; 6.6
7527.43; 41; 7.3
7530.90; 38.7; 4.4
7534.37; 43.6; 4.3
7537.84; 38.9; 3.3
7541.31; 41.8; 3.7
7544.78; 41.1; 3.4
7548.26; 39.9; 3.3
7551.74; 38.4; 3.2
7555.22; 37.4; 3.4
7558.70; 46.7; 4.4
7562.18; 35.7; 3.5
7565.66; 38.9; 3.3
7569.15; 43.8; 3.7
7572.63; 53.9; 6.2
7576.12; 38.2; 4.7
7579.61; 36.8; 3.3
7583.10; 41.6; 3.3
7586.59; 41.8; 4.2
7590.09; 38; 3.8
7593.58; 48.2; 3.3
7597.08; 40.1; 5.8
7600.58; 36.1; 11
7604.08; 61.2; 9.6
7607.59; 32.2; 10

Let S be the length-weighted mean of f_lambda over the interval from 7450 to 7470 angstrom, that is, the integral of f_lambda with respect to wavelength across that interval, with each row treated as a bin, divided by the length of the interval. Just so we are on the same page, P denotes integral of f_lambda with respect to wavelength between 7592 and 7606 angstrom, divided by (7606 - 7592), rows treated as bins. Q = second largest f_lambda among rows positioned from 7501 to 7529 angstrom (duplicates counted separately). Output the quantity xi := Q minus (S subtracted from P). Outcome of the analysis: 35.2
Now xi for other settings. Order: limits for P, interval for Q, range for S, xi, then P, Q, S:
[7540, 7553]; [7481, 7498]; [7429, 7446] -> 40.4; 40.3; 41.8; 38.9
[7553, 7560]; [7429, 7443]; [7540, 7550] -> 39.9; 41.5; 40.5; 40.9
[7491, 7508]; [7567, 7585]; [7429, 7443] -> 41.6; 41.3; 43.8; 39.2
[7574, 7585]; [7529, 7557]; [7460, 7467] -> 39.9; 39.4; 41.8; 37.5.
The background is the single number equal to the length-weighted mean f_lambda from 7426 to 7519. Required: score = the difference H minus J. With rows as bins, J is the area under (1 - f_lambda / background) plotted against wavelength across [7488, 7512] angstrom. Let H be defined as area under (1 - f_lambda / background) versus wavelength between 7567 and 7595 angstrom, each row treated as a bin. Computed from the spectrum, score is -1.6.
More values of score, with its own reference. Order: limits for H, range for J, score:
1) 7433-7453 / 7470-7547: 1.1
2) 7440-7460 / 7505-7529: 0.2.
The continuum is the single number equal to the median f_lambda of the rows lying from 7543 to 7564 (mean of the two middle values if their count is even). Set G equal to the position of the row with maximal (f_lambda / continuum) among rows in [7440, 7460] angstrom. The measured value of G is 7441.27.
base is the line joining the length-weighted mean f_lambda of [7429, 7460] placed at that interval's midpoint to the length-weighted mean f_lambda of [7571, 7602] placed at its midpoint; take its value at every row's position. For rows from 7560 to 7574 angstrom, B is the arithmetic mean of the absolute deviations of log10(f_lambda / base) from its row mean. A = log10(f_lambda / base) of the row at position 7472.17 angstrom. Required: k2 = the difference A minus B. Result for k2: -0.10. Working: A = -0.04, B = 0.057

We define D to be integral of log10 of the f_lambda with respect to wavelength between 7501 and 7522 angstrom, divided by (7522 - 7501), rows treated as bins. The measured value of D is 1.59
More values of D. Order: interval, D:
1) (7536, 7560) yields 1.61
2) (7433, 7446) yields 1.60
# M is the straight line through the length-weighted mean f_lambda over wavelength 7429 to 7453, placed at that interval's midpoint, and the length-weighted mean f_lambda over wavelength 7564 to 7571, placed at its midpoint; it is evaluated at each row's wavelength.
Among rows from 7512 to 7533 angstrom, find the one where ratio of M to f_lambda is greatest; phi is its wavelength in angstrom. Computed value 7520.50 angstrom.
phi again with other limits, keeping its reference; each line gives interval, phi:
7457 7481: 7479.06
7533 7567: 7562.18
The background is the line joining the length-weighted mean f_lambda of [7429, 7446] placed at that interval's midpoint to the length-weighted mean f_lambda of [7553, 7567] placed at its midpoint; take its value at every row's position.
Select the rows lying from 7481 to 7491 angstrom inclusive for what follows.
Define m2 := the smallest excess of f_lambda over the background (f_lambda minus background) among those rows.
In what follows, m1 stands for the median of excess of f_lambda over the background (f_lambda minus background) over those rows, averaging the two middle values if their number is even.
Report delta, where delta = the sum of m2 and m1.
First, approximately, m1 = 1.7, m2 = -2.8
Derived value -1.1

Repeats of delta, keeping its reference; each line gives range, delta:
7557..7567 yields -4.8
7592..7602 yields -3.6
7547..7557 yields -3.4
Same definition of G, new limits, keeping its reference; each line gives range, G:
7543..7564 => 7558.70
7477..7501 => 7492.85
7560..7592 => 7572.63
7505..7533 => 7517.04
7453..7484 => 7468.73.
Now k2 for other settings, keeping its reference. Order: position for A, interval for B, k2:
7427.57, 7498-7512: 0.03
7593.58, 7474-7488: 0.02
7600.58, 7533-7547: -0.08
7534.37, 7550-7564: 0.00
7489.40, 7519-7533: 0.01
